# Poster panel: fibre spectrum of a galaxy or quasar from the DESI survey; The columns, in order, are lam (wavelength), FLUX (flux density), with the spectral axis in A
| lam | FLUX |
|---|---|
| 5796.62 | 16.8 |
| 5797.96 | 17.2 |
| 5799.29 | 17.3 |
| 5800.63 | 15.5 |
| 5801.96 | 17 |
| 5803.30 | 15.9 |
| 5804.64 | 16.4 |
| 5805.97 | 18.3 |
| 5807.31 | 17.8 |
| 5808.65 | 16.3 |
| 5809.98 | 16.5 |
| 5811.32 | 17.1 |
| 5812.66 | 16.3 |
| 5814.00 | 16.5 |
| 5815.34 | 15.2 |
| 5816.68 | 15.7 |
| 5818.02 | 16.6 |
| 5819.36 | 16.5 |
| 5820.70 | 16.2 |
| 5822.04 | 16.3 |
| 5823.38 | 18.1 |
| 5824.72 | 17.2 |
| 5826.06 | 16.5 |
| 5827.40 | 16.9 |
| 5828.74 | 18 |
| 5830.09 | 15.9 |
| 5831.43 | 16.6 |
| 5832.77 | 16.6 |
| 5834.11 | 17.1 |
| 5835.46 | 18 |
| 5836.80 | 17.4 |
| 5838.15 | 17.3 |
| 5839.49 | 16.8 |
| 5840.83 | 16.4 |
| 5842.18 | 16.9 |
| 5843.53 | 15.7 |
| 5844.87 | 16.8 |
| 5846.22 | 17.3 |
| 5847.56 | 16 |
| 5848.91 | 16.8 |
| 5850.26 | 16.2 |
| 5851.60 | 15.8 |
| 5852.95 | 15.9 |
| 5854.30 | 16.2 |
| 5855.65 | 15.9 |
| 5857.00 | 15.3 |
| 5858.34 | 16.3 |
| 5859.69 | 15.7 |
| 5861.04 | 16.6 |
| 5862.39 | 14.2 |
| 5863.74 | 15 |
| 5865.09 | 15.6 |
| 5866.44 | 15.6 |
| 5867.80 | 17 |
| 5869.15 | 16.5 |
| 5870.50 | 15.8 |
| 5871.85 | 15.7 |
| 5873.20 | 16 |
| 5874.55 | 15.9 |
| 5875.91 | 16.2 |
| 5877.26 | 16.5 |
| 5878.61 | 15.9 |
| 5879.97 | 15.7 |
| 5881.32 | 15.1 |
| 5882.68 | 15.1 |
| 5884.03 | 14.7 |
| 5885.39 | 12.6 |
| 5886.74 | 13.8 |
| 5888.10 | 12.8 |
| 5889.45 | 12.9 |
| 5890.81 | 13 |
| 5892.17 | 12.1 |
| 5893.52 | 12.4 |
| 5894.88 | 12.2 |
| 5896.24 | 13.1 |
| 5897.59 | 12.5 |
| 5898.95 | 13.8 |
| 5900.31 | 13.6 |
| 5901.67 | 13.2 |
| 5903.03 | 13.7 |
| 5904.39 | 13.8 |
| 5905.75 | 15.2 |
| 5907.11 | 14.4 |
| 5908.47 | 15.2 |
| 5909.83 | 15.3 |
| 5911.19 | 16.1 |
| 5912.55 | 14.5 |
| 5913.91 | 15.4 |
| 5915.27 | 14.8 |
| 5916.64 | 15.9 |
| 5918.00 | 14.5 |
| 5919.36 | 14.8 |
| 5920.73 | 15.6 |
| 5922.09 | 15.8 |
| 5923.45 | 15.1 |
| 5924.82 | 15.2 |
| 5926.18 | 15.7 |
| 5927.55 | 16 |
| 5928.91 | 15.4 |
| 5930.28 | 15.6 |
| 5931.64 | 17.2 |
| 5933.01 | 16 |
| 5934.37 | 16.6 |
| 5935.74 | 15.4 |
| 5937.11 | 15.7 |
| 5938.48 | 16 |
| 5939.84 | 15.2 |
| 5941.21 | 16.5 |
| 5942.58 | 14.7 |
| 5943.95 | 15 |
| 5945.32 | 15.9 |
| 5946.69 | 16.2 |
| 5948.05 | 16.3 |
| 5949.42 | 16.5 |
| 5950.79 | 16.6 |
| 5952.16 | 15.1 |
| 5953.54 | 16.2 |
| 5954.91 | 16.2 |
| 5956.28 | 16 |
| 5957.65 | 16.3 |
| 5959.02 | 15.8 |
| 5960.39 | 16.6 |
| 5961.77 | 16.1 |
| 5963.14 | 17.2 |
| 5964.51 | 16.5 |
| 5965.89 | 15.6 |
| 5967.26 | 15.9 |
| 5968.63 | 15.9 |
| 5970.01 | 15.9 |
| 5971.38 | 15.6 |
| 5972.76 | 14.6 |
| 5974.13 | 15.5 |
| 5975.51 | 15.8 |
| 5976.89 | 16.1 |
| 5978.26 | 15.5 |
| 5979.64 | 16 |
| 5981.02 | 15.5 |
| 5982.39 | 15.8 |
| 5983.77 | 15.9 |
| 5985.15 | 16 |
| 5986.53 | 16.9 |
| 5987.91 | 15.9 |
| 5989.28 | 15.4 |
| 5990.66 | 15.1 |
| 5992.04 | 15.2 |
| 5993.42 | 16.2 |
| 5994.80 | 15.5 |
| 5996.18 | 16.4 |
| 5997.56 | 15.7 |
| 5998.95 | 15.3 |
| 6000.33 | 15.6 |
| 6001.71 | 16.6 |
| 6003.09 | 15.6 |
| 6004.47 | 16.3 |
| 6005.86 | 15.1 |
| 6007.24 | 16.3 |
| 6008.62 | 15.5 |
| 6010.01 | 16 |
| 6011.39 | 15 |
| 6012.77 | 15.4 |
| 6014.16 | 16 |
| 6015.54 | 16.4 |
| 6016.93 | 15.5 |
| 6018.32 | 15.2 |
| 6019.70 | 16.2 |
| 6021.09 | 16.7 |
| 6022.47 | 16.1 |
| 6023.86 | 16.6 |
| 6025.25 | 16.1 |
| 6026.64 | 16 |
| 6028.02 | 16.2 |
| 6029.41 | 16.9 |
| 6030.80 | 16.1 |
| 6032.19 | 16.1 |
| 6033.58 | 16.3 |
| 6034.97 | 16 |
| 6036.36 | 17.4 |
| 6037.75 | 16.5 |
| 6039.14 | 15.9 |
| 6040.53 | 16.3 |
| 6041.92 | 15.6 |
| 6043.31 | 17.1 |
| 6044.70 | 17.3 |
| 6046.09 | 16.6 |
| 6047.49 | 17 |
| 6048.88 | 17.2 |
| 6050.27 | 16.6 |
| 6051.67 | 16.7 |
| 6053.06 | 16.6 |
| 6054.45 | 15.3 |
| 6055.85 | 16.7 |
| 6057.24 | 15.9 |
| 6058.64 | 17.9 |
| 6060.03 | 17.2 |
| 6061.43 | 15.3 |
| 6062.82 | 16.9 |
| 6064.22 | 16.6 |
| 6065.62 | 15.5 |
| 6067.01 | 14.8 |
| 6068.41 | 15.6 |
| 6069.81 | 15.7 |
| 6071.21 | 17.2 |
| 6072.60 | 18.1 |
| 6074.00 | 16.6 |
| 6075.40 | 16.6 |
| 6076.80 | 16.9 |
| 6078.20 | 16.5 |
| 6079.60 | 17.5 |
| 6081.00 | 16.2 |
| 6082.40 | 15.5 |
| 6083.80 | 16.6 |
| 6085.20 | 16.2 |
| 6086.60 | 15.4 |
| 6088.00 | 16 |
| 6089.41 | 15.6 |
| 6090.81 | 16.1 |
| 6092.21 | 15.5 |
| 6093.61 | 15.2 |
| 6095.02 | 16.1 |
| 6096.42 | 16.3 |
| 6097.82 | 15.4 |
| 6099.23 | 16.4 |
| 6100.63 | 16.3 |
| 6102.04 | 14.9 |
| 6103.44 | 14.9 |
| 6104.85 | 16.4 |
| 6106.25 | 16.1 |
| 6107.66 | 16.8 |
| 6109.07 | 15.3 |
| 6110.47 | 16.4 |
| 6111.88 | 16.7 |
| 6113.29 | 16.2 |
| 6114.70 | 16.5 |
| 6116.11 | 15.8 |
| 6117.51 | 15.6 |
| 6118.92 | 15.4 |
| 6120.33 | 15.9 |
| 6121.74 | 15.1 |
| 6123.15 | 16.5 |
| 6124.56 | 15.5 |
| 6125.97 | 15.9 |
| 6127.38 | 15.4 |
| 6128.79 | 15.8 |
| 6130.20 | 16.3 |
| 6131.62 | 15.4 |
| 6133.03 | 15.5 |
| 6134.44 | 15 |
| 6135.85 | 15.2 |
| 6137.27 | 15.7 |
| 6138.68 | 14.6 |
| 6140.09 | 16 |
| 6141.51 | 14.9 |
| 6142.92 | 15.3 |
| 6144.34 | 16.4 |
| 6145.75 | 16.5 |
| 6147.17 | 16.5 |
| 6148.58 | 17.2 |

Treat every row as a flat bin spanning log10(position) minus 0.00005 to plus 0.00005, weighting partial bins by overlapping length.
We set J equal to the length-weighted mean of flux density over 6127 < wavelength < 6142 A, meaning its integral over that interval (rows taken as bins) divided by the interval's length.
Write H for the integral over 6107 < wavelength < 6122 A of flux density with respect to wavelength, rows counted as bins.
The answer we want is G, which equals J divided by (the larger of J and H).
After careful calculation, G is 0.0643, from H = 240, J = 15.4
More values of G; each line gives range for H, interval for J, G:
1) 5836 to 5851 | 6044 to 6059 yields 0.0666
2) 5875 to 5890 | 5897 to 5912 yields 0.0647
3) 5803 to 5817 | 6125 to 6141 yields 0.0668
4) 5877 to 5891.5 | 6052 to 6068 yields 0.0783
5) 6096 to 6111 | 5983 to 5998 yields 0.0663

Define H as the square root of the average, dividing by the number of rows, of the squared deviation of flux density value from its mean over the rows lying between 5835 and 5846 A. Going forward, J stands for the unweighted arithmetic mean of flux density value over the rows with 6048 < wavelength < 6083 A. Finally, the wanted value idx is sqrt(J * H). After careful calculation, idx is 3.26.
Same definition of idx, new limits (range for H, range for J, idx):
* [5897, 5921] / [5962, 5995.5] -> 3.88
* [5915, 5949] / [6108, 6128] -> 3.18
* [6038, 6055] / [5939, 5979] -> 3.11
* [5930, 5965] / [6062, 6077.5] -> 3.17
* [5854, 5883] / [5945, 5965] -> 3.15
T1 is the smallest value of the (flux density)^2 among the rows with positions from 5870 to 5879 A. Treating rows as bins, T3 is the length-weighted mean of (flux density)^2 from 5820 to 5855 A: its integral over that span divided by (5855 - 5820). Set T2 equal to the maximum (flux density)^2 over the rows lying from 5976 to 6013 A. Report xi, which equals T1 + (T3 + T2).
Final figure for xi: 812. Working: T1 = 246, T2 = 286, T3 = 280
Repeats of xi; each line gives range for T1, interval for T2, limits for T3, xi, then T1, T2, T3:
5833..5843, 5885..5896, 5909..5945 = 701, 269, 190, 242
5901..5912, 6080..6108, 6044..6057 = 734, 174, 282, 277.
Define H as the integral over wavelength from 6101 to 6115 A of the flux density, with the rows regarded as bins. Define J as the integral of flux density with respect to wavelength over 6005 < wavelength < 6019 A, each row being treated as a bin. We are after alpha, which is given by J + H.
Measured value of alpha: 443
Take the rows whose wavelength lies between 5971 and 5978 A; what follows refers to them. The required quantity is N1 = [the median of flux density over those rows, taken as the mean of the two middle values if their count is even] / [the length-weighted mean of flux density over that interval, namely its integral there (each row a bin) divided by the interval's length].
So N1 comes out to 1.006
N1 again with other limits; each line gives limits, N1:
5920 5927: 1.008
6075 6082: 0.995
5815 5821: 1.008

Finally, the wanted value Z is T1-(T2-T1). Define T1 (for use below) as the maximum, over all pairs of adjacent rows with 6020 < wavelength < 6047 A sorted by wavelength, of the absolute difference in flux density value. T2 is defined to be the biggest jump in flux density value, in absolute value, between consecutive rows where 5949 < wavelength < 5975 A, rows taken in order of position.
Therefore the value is 1.5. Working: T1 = 1.50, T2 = 1.50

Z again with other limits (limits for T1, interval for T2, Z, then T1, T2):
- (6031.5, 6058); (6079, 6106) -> 1.5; 1.50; 1.50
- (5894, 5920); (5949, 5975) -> 1.7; 1.60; 1.50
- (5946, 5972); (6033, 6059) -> 1.0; 1.50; 2.00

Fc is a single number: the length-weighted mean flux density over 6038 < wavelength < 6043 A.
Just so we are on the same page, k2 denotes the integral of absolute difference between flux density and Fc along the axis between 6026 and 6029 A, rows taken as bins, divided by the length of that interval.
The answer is 0.2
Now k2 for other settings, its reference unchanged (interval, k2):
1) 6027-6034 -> 0.2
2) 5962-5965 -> 0.7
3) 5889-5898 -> 3.5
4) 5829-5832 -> 0.6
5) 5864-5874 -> 0.5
